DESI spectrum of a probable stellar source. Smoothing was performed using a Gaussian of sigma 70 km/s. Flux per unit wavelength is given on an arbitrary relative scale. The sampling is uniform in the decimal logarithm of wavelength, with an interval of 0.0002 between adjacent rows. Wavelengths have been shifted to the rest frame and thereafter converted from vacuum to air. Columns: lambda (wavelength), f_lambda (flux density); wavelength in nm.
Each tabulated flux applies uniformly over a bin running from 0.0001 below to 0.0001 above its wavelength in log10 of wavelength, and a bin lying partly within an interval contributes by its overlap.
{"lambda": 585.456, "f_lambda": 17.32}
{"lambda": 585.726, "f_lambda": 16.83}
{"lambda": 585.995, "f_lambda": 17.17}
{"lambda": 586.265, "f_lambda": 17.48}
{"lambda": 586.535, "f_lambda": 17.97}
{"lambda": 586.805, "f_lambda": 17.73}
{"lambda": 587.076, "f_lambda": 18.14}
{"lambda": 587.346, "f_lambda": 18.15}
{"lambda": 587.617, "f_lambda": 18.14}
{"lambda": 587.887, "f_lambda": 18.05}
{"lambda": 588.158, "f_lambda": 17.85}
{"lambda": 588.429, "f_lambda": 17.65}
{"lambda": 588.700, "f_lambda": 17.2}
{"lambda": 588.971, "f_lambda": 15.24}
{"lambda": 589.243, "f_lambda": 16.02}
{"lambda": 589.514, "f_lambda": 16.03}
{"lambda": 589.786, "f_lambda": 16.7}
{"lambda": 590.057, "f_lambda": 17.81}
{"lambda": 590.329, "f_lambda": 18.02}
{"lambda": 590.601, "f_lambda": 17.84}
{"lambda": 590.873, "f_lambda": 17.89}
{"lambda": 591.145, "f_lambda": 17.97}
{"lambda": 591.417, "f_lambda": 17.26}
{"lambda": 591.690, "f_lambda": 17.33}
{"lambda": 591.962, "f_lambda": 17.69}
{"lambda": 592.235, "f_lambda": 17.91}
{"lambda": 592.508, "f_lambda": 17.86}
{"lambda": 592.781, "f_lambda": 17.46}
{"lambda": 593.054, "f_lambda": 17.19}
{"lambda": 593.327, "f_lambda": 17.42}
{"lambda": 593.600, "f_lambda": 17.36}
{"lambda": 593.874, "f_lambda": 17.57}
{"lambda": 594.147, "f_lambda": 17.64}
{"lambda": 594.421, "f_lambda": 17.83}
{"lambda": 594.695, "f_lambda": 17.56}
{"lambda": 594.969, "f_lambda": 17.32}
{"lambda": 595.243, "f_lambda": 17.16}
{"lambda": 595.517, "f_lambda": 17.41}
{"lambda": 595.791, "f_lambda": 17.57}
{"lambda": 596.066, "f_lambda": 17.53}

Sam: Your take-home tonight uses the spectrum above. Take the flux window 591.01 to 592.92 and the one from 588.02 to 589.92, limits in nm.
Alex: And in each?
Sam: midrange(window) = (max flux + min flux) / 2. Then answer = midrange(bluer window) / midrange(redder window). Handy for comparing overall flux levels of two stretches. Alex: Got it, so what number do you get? 0.94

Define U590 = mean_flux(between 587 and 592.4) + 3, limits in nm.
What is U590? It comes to 20.4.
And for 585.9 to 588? 20.9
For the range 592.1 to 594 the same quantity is 20.5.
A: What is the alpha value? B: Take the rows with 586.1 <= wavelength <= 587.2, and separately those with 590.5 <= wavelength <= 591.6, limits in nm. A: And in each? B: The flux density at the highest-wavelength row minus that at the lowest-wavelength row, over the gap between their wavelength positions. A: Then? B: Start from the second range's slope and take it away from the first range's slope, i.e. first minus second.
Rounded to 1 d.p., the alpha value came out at 1.5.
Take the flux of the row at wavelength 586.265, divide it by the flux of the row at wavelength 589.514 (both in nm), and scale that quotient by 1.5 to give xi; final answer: 1.64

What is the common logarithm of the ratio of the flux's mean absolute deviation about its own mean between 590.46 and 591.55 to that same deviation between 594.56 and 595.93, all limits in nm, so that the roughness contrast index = 0.26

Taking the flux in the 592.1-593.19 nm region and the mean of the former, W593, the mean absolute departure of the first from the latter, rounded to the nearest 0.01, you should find 0.28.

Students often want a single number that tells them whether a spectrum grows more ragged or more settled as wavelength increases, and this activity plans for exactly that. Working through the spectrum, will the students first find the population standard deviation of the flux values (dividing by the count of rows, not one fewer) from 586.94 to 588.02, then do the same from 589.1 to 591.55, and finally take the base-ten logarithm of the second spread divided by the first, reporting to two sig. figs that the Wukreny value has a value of 1.3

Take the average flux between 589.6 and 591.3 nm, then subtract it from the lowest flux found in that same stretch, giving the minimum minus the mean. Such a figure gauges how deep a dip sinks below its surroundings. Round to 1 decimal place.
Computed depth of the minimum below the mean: -1.0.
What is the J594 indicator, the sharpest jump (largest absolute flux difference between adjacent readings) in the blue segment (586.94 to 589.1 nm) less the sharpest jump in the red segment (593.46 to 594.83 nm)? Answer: 1.7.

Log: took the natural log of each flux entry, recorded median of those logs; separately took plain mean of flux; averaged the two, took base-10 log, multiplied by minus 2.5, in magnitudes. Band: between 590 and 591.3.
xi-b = -2.542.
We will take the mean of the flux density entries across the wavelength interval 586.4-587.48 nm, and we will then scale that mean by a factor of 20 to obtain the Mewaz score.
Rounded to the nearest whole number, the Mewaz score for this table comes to 360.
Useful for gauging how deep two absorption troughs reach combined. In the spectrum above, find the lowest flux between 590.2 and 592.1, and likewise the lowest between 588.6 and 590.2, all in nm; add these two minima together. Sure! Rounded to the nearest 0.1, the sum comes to 32.5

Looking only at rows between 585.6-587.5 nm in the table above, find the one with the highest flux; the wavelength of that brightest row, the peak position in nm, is 587.346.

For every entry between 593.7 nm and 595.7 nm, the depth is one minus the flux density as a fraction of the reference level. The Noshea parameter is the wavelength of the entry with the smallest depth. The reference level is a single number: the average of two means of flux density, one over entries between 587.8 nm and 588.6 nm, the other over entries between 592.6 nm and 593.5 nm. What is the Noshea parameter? 594.421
